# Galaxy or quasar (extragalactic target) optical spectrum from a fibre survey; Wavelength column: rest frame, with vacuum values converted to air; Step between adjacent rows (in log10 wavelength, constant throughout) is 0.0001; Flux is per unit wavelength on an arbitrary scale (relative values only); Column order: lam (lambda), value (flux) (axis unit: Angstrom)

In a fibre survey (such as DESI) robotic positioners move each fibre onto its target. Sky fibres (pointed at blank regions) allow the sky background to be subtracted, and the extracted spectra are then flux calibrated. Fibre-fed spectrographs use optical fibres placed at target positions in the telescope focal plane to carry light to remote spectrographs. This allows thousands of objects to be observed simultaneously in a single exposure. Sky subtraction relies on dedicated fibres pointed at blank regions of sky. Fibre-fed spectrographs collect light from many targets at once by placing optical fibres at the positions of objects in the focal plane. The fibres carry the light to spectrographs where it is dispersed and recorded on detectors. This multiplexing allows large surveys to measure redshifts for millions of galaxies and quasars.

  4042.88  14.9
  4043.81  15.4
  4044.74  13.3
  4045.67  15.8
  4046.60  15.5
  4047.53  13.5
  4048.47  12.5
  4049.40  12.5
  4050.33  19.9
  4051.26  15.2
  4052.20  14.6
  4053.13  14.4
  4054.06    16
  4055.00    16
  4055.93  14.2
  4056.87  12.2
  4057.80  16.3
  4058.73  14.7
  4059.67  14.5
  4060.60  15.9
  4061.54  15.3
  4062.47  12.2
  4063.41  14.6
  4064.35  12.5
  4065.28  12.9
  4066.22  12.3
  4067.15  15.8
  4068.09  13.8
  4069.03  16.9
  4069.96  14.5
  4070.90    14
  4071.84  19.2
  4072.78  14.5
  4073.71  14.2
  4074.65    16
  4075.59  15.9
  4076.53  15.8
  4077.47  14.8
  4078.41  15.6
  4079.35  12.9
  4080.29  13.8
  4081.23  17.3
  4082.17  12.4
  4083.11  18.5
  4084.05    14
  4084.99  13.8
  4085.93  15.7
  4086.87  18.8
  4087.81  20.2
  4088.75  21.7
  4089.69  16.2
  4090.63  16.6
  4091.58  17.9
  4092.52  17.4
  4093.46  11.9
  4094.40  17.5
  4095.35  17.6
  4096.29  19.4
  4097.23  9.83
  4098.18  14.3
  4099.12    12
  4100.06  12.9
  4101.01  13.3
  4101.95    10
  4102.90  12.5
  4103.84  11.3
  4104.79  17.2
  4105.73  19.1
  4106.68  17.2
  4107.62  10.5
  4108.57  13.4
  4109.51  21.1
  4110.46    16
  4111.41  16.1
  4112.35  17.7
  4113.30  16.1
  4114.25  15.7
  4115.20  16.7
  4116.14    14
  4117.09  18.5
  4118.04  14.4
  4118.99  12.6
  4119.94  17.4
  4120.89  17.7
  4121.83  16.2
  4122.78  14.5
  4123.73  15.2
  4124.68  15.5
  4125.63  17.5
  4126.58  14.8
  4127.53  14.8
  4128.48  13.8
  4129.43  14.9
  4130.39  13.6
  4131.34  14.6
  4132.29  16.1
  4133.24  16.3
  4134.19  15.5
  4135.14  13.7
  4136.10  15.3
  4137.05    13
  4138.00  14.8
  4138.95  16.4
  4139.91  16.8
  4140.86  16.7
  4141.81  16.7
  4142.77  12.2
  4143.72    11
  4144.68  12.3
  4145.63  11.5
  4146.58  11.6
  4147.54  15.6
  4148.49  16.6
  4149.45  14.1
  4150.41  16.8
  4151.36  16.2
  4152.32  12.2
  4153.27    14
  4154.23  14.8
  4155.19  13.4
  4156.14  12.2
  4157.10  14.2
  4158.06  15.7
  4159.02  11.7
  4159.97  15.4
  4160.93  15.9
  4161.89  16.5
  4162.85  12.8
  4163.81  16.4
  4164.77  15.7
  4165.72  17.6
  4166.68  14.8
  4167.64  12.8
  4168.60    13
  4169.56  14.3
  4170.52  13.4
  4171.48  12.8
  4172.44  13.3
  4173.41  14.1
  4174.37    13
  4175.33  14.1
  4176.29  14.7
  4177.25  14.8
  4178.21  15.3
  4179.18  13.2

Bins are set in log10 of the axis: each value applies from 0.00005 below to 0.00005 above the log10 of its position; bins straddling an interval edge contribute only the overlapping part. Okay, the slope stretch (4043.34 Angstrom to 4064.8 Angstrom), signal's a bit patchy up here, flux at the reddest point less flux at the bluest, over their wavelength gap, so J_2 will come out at -0.14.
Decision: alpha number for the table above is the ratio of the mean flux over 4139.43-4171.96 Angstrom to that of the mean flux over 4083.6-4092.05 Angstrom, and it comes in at 0.833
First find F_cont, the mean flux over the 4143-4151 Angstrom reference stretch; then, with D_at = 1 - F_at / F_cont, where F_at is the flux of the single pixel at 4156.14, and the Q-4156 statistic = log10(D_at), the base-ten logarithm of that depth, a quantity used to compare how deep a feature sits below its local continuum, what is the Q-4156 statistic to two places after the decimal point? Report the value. -0.96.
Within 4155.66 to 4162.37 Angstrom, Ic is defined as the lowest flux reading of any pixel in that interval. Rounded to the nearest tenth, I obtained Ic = 11.7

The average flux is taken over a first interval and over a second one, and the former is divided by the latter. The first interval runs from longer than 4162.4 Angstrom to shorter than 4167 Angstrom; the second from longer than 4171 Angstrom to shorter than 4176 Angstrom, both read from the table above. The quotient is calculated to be 1.15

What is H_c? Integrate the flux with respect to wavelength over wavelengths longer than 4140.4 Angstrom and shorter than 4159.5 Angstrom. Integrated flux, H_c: 267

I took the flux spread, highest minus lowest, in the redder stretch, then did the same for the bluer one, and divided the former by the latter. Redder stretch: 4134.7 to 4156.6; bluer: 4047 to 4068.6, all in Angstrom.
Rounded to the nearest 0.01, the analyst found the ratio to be 0.75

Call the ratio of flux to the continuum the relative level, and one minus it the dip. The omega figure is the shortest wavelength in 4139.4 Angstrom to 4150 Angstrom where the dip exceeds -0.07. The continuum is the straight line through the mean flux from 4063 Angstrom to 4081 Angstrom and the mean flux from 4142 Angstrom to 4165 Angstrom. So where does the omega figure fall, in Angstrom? 4142.77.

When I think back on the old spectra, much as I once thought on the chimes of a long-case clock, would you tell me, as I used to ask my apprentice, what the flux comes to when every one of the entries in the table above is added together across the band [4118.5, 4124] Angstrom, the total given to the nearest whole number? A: 94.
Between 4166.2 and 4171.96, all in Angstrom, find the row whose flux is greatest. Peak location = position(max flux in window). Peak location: 4166.68 Angstrom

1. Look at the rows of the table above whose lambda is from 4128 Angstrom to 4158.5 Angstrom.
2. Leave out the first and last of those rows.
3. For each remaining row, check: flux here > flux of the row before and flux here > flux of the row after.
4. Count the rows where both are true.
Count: 8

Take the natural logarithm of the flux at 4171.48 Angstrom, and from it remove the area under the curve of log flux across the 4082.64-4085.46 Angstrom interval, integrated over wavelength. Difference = -5.14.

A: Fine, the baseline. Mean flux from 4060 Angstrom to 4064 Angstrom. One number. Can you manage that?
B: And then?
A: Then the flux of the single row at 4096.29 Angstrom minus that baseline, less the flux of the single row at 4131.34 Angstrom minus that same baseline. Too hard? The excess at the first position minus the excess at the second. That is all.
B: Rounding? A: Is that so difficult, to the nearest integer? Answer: 5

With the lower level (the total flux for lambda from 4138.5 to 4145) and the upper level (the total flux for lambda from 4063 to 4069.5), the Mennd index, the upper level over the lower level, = 1.0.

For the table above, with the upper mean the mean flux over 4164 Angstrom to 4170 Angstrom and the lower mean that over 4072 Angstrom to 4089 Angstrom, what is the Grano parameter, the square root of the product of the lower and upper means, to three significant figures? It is 15.3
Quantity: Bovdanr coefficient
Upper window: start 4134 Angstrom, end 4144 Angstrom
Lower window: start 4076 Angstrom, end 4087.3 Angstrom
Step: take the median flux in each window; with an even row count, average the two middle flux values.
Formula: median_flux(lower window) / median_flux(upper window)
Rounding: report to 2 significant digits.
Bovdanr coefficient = 0.99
